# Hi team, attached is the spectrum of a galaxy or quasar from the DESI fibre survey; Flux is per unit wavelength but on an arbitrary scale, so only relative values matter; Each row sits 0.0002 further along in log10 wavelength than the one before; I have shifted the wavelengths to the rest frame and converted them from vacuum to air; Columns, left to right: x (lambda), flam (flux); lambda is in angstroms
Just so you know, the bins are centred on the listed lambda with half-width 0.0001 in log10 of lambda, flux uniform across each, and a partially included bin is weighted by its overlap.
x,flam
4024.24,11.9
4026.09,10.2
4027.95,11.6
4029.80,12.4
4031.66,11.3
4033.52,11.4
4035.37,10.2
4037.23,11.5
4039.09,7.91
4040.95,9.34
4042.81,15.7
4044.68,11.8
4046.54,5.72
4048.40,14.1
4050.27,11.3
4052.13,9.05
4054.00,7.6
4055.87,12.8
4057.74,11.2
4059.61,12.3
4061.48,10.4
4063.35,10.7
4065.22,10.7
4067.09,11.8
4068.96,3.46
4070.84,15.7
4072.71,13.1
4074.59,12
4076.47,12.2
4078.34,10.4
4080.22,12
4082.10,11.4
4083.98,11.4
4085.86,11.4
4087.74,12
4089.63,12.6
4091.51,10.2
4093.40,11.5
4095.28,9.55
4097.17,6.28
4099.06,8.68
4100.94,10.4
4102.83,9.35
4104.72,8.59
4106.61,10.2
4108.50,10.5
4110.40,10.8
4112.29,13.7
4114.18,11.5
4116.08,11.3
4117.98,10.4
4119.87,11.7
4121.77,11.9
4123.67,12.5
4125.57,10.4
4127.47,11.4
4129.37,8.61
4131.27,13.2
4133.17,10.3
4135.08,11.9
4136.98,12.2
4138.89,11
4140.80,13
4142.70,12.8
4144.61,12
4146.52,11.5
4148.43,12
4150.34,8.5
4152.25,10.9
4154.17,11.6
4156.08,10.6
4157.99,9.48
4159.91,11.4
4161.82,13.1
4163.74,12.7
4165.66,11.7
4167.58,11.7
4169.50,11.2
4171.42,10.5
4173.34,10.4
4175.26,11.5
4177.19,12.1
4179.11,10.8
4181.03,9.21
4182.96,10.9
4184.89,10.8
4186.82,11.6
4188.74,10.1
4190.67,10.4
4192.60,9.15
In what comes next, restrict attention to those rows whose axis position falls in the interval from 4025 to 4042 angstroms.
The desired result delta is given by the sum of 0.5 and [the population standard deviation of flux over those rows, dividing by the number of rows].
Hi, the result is 1.80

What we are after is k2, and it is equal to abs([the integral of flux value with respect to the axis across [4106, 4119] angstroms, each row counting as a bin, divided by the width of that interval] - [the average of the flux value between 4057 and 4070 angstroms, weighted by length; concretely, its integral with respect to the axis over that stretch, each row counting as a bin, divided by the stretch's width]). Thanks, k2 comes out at 1.1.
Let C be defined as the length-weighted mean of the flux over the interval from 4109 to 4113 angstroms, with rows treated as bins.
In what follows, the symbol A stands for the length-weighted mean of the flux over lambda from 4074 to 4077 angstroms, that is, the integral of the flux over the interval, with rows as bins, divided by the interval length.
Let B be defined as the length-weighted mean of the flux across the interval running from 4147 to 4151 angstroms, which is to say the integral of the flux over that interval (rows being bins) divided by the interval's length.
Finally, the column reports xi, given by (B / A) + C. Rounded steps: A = 12.1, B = 10.5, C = 12.0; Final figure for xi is 12.8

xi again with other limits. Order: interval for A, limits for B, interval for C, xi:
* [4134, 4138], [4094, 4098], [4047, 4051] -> 12.6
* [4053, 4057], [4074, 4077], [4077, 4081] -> 12.5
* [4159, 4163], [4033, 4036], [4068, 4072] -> 10.7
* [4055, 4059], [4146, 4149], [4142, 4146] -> 13.2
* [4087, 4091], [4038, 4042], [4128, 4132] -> 11.6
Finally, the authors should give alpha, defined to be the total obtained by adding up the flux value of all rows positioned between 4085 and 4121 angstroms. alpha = 201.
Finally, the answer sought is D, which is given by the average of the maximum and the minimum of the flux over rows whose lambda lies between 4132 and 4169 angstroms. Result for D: 10.8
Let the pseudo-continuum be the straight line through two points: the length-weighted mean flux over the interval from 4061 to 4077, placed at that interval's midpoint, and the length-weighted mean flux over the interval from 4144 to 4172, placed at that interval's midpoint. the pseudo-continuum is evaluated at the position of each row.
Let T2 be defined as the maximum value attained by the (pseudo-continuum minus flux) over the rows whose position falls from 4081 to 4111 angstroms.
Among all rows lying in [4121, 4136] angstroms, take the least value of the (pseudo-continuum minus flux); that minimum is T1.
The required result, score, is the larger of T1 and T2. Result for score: 4.9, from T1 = -1.99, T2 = 4.9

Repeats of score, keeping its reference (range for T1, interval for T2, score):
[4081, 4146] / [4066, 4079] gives 7.7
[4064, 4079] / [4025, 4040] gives 3.2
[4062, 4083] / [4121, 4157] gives 2.7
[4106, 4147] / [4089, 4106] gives 4.9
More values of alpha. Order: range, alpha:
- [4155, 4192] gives 210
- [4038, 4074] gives 205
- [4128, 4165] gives 217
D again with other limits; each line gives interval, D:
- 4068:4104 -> 9.6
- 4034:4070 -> 9.6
